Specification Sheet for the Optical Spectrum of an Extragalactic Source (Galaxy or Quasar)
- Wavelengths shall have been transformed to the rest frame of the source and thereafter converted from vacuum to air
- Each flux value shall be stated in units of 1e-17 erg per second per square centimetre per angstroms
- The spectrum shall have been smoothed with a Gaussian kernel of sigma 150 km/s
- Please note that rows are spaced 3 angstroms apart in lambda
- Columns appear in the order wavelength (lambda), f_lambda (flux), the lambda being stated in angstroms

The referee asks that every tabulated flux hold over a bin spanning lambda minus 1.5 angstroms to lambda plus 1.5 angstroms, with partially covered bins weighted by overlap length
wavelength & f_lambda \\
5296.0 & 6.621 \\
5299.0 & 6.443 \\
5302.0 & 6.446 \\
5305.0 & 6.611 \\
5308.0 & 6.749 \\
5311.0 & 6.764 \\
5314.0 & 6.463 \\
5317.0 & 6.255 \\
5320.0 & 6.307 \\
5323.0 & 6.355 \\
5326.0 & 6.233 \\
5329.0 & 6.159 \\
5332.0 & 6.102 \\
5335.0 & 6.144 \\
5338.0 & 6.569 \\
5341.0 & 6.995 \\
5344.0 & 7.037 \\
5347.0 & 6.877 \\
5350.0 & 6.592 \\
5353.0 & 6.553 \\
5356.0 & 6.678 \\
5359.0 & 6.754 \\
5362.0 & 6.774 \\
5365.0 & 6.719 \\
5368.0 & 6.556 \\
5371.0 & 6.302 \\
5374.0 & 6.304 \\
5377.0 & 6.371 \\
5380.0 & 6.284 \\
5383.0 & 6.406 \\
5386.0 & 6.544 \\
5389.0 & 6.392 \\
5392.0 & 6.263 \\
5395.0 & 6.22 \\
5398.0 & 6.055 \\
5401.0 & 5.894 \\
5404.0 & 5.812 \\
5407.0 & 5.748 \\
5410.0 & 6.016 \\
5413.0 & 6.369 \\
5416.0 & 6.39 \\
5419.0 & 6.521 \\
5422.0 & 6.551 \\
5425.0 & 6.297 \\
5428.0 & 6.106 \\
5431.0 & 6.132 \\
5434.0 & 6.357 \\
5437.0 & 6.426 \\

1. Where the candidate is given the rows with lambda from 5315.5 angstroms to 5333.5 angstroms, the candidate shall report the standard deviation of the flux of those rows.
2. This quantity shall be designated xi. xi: 0.09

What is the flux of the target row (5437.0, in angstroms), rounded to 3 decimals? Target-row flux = 6.426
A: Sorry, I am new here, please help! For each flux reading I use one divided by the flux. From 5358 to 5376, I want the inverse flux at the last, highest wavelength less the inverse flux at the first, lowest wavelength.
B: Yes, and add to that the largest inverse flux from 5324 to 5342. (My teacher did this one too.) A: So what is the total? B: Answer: 0.174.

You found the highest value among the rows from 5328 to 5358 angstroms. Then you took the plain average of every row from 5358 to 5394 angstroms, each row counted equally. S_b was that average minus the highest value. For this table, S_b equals -0.6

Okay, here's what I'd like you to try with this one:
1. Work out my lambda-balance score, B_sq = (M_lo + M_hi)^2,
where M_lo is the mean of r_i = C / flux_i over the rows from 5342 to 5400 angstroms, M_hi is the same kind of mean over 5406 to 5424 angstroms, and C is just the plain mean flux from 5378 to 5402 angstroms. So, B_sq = 3.86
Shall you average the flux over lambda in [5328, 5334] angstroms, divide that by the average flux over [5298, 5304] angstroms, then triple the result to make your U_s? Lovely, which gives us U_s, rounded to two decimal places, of 2.85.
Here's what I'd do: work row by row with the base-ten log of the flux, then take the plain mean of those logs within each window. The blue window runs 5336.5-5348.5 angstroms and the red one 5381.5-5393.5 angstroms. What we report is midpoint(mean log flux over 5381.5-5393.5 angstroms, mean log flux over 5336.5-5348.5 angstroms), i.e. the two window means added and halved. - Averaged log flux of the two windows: 0.821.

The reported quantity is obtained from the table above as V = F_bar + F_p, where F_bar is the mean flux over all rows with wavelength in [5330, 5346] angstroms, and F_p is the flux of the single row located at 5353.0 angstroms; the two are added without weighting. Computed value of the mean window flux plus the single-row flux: 13.12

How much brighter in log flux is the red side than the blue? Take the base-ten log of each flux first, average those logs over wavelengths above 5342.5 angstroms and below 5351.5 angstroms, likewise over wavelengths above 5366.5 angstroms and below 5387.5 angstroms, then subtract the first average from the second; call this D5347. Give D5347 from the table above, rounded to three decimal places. -0.029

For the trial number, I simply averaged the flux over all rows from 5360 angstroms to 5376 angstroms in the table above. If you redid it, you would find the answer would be 6.53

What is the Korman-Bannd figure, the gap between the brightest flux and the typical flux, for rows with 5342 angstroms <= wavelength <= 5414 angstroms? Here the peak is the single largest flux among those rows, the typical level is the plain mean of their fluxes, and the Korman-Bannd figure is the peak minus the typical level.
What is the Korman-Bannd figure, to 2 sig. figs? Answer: 0.64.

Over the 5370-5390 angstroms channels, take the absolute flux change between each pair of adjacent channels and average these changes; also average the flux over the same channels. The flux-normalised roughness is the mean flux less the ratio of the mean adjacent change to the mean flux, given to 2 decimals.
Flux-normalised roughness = 6.36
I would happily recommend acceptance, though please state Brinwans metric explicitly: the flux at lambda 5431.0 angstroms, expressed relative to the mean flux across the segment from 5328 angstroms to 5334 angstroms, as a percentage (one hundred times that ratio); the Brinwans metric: 100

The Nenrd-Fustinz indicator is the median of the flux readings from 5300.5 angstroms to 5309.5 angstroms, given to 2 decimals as 6.61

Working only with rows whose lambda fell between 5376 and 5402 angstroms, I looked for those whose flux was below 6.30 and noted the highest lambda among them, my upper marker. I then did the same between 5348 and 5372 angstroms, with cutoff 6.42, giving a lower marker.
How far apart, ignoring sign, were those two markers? 30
